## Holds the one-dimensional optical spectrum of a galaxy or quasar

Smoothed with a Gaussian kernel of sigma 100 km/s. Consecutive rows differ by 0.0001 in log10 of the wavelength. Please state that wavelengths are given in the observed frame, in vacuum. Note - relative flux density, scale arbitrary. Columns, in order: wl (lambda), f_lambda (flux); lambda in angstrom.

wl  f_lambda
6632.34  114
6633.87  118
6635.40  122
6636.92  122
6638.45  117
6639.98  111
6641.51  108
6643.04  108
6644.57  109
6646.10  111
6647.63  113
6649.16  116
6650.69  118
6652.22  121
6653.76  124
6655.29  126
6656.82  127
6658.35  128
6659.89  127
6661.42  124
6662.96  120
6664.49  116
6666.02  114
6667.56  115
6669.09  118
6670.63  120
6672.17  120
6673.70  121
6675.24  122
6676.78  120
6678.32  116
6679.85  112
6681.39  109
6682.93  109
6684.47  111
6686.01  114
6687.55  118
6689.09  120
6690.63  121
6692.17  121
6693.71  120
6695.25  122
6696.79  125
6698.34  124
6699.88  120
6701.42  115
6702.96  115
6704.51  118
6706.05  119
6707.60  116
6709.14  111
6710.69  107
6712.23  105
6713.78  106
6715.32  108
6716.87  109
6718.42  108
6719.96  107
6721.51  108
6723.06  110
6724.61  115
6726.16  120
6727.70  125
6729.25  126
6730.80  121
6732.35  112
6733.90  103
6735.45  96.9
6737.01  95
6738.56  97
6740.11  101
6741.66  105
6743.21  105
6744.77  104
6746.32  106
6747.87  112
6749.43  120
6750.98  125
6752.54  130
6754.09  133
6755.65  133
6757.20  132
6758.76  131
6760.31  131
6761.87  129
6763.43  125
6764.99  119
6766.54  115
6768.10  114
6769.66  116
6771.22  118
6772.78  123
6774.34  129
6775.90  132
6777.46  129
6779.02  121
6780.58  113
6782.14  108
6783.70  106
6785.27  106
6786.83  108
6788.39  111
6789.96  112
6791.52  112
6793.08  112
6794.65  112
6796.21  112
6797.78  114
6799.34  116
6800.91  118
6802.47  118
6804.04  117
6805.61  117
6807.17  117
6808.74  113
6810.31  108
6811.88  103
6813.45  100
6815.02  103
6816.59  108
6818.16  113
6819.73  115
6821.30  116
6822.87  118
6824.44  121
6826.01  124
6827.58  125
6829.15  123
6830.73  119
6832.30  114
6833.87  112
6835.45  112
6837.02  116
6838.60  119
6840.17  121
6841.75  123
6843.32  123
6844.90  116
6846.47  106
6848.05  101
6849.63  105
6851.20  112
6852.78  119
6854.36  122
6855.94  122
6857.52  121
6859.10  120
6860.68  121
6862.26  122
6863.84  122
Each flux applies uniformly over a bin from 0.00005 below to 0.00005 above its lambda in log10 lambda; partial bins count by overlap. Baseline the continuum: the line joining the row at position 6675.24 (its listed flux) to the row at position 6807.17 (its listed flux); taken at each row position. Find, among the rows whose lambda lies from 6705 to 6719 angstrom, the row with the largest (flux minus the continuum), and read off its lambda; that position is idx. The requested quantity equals 6706.05 angstrom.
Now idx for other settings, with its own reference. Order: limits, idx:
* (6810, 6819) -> 6818.16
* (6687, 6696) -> 6695.25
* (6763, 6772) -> 6763.43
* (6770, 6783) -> 6775.90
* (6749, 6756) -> 6755.65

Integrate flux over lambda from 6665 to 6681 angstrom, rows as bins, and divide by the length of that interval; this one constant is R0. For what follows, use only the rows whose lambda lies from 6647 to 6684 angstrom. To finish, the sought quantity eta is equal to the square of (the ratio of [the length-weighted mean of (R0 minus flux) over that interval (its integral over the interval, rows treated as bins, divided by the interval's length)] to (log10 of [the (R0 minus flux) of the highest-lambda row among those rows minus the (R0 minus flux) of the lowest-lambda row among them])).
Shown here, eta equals 5.3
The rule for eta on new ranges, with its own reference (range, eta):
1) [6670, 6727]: 0.0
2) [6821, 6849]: 0.2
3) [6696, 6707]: 5.4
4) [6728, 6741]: 55.6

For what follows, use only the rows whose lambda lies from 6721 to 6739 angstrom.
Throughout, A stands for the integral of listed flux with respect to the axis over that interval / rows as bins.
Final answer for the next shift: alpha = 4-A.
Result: -1994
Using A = 1998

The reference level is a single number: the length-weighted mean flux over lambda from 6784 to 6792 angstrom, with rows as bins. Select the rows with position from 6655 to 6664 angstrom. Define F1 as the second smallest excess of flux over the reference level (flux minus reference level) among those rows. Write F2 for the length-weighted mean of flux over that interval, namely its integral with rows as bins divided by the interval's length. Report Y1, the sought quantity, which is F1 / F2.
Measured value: 0.12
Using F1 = 15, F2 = 125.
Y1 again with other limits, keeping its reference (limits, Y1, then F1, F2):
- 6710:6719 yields -0.03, -3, 107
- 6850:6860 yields 0.08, 10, 119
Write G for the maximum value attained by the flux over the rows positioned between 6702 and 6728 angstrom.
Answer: 125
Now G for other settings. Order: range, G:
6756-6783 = 132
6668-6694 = 122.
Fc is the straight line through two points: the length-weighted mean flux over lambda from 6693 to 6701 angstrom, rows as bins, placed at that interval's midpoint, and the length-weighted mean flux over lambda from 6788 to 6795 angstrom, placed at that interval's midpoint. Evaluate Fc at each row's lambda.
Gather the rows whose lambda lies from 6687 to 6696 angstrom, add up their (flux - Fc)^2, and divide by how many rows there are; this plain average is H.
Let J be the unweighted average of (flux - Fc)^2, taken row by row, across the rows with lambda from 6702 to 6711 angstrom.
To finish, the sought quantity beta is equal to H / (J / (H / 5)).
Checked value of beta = 0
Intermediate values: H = 7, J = 58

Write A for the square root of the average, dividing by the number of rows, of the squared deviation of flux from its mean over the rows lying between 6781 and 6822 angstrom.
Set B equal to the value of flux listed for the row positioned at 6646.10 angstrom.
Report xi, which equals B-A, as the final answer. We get 106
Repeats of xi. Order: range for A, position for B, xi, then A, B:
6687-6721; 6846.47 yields 100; 6.3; 106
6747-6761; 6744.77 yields 97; 6.8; 104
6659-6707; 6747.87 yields 108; 4.4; 112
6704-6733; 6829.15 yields 117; 6.4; 123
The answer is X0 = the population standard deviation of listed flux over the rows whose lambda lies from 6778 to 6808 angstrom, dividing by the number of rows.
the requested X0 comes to 4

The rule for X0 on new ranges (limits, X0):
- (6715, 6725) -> 2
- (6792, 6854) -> 6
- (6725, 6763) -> 13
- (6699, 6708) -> 2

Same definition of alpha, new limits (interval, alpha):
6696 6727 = -3510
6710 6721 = -1175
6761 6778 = -2079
